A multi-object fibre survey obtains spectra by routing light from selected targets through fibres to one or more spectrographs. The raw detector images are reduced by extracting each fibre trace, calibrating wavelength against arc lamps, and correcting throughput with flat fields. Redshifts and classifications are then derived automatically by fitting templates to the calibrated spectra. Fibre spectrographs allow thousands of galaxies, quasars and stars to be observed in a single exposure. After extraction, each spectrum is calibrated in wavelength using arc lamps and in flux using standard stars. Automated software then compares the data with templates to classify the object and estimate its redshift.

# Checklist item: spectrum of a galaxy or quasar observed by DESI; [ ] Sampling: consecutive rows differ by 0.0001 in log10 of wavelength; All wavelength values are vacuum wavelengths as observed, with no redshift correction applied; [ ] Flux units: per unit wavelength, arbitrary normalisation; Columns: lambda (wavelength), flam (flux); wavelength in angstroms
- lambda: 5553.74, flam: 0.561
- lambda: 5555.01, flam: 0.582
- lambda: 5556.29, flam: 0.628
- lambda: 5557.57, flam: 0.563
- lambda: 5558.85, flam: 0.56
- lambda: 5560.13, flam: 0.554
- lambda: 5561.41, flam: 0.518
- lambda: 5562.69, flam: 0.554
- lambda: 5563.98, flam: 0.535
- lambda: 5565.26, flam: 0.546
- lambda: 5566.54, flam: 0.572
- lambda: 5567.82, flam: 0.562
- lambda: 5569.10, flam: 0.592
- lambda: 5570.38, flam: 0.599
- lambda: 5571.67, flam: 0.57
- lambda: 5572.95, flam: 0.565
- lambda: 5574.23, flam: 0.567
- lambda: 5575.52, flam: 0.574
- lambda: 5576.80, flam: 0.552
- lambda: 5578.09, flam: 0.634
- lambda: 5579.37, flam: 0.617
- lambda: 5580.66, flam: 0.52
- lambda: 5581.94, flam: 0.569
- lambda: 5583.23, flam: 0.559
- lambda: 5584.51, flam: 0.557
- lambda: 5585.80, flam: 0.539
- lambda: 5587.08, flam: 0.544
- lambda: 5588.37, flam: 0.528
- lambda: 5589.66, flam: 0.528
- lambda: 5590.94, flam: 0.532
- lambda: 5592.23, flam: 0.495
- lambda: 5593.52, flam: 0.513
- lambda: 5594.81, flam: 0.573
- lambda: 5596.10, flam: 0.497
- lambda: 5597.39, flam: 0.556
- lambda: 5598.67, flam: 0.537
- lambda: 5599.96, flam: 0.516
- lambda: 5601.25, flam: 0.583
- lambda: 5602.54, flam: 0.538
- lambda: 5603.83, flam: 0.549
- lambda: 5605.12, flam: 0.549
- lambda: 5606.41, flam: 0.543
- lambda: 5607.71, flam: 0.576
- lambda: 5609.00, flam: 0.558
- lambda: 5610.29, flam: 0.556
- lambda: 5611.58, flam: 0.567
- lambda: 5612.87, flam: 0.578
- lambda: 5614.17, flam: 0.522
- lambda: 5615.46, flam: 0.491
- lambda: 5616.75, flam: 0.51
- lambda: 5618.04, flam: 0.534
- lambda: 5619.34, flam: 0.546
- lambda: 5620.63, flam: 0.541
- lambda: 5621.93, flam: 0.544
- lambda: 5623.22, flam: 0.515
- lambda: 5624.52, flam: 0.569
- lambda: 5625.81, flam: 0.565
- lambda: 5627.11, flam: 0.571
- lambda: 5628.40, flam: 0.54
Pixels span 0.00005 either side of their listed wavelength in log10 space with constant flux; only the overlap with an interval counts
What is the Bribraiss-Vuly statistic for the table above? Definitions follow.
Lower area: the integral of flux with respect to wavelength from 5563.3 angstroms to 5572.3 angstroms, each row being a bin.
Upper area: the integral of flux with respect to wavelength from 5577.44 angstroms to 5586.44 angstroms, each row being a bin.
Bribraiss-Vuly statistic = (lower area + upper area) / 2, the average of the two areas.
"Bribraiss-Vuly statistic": 5.12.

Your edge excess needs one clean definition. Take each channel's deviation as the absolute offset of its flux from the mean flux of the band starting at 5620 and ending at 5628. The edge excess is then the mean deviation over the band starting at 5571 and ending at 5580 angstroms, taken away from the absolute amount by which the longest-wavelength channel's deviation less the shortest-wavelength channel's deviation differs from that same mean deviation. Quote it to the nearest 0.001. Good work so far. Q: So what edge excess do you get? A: -0.017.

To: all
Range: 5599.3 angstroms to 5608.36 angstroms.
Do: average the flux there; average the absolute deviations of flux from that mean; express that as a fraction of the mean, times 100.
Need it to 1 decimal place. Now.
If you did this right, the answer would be 3.0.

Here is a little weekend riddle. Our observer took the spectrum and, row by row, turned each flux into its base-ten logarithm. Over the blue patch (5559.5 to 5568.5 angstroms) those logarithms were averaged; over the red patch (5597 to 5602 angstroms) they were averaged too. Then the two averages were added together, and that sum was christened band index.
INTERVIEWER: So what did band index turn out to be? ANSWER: -0.52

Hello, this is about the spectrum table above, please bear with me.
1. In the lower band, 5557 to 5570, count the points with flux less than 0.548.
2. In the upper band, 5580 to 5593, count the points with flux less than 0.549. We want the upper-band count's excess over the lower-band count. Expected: 4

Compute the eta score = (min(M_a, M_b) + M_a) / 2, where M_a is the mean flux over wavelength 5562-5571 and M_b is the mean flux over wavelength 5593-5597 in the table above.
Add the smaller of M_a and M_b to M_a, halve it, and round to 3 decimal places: 0.547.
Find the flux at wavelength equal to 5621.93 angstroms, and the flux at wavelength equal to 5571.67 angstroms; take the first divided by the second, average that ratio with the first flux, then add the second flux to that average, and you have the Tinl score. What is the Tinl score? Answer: 1.32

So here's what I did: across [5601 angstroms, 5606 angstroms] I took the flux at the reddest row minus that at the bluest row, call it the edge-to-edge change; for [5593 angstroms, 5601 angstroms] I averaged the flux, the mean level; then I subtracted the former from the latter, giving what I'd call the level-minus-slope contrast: 0.57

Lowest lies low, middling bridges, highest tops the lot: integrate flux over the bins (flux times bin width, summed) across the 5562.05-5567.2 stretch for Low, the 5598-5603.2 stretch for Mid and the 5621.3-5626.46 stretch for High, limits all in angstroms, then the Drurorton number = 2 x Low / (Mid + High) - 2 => -1.00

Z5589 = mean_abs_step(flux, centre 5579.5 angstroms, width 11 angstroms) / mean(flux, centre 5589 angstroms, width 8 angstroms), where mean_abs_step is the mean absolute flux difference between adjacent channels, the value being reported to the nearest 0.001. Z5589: 0.068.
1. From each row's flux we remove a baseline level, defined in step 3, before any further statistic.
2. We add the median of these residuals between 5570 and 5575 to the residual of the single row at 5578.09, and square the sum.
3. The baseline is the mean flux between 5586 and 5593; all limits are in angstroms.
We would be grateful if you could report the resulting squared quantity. 0.023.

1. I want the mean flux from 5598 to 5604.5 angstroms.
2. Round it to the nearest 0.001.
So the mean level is 0.545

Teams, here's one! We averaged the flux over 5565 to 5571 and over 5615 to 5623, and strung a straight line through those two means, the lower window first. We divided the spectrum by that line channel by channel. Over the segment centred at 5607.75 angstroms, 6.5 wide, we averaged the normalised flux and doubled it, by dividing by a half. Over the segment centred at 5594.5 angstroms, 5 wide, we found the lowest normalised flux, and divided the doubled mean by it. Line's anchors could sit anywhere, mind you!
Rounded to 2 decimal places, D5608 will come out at 2.31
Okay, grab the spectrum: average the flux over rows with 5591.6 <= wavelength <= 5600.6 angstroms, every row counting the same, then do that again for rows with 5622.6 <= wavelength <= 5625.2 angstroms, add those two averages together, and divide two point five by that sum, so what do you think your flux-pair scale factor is 2.34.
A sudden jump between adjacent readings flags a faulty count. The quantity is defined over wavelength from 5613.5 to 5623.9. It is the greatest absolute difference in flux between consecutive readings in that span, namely 0.031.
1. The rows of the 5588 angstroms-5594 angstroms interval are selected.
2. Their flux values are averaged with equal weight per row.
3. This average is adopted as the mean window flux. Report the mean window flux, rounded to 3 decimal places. 0.519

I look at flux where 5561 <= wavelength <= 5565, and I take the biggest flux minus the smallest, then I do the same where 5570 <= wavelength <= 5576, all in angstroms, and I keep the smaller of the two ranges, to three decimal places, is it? 0.034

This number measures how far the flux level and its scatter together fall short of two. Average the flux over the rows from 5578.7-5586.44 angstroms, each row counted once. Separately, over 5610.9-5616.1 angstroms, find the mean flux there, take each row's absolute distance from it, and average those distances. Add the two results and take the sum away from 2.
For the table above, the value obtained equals 1.41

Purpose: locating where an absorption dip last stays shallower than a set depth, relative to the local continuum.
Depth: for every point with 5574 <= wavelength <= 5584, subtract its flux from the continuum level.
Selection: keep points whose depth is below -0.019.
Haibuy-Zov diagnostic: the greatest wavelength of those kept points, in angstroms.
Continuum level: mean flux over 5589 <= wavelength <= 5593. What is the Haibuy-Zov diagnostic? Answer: 5583.23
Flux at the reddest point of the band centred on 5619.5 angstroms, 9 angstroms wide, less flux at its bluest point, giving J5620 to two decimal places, 0.02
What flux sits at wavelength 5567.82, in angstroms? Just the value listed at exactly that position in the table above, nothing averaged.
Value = 0.562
